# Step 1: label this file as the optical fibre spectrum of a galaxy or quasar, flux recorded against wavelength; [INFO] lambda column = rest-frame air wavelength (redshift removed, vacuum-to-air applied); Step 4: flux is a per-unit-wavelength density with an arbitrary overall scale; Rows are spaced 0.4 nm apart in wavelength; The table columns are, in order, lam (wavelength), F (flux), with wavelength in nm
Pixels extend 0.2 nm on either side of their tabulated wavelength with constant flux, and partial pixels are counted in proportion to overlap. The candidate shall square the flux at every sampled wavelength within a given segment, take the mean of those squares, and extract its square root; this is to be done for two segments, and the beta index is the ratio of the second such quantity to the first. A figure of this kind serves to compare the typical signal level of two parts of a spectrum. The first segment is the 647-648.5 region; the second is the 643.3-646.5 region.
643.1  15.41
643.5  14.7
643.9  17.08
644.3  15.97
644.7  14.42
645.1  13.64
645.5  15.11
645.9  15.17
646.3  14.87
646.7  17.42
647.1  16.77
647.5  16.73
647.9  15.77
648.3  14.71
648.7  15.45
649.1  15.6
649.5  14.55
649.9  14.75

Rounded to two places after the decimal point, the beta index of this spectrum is 0.95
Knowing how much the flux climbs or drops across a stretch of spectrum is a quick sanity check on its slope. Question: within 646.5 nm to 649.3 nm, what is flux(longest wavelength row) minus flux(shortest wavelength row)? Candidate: -1.8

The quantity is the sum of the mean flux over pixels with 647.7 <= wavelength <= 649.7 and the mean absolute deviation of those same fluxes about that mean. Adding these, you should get 15.7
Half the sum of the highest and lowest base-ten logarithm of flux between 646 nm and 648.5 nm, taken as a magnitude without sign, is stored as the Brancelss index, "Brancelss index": 1.20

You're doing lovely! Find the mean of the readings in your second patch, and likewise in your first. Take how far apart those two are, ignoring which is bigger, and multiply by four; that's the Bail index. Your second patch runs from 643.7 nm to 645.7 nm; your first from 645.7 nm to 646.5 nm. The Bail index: 0.9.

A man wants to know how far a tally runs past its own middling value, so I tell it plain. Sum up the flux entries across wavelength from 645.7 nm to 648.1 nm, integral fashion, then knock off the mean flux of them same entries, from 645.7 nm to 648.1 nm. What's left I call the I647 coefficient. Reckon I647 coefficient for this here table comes 23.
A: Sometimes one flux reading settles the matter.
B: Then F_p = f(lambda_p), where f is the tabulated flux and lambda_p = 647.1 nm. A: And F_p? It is 16.77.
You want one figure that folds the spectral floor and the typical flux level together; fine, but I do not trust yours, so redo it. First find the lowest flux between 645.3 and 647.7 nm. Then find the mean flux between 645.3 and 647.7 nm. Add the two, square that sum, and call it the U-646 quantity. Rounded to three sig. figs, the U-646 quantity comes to 954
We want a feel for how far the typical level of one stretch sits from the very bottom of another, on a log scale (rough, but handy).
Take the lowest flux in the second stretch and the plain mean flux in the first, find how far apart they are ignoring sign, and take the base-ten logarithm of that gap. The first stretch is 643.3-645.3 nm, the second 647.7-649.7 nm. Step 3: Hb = -0.21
